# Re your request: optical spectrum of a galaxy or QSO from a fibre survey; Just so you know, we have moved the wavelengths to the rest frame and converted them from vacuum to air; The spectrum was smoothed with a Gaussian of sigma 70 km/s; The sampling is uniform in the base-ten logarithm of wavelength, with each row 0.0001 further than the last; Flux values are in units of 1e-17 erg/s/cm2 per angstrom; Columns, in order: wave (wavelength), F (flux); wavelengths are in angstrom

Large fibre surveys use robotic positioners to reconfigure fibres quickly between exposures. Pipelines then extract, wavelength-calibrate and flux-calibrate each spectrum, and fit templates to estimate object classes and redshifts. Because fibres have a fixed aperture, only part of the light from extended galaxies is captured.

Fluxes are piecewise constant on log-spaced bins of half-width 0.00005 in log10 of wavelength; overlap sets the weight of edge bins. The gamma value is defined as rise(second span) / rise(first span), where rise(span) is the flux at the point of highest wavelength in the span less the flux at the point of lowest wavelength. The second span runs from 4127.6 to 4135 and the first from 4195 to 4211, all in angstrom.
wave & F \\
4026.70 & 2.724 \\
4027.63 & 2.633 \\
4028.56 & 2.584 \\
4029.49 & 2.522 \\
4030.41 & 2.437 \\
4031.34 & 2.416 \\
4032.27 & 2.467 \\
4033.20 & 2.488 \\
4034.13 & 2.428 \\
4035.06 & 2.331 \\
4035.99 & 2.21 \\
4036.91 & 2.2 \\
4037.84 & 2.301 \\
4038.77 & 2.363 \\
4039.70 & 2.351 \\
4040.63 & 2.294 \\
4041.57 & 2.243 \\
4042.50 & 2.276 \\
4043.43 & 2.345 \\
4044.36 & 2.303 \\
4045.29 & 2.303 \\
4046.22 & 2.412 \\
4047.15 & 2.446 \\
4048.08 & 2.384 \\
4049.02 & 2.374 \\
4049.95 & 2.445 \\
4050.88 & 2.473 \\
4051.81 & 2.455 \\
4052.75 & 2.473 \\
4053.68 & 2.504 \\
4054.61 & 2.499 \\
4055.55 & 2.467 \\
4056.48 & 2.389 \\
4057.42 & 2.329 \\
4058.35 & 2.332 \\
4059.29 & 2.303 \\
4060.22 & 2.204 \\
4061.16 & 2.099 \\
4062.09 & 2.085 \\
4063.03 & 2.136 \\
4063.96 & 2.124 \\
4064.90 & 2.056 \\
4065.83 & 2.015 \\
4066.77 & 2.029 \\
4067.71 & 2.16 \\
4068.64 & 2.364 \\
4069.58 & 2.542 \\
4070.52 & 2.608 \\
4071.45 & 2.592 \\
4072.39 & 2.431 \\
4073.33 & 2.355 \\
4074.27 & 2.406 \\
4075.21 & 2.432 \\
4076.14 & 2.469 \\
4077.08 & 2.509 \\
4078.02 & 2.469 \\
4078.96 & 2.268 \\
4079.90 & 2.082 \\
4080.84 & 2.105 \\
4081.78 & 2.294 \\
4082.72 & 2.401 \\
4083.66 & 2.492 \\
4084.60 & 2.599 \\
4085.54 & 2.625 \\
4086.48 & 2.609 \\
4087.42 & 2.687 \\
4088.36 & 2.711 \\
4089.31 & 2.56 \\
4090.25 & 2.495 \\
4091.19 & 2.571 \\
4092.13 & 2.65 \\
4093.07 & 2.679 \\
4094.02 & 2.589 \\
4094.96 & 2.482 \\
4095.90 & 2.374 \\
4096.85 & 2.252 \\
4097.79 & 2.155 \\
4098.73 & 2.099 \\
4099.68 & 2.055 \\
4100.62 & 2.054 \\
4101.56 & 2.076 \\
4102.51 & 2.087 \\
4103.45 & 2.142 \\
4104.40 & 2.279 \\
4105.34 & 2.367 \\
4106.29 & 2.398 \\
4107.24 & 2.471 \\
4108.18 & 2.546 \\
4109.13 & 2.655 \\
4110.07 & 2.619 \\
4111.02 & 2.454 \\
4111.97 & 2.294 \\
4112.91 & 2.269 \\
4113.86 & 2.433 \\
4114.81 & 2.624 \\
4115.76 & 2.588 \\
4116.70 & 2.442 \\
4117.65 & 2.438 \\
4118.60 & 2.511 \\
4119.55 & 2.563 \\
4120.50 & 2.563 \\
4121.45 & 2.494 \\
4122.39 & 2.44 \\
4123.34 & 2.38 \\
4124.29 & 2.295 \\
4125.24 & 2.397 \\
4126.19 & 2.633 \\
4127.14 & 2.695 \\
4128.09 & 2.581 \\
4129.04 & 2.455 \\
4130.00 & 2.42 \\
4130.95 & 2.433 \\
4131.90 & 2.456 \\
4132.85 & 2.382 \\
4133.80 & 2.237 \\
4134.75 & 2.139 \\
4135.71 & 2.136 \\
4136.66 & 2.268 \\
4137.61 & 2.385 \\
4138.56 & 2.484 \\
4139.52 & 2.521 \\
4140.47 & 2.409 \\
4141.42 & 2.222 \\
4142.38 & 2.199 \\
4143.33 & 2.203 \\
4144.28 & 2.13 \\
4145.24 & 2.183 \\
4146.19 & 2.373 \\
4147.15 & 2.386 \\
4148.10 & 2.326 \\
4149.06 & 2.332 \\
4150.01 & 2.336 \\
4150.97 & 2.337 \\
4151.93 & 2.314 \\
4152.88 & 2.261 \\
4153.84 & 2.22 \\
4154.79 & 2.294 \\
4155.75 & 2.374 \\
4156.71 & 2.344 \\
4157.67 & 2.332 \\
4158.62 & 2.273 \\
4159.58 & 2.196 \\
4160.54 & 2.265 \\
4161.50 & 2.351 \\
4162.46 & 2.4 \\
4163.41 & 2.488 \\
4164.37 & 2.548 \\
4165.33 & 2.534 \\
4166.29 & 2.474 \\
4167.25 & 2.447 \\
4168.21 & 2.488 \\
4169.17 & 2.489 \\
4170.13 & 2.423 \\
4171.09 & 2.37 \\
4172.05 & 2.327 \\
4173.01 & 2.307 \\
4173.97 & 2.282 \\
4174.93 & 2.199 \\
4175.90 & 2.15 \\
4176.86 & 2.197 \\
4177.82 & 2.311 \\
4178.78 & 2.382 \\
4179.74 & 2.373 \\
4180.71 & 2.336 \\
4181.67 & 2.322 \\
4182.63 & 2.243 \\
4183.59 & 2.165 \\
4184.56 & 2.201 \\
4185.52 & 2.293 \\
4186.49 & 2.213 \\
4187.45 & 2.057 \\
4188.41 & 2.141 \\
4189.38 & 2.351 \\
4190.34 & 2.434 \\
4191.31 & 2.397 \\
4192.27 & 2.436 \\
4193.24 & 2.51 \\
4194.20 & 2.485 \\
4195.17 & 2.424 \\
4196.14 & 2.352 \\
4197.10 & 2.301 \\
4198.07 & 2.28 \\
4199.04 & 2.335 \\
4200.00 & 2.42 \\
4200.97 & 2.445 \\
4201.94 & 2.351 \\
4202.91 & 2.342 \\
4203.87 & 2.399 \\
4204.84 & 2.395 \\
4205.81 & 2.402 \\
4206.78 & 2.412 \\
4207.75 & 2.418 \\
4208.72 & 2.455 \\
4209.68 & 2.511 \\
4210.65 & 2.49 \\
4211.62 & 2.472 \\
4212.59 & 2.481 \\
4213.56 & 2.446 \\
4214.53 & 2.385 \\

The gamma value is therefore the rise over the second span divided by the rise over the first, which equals -6.7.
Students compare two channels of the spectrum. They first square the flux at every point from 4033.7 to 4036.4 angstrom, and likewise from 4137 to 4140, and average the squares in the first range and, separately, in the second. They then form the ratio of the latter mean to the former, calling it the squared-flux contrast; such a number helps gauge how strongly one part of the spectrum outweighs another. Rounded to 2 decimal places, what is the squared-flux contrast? 1.12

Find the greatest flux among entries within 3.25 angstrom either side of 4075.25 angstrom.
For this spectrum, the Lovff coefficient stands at 2.509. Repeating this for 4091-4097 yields 2.679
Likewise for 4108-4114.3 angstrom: 2.655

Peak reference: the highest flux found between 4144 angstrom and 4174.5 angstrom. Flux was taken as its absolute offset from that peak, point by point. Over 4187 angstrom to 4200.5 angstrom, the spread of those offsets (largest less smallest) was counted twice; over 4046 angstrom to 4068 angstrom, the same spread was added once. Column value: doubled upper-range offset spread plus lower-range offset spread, 1.4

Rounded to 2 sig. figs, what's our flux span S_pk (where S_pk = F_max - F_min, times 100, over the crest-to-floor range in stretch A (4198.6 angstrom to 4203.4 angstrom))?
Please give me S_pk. 11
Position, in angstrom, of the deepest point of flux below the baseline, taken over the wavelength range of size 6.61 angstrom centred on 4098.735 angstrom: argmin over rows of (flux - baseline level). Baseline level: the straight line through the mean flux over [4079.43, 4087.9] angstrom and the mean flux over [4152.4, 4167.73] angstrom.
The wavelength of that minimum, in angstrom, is 4100.62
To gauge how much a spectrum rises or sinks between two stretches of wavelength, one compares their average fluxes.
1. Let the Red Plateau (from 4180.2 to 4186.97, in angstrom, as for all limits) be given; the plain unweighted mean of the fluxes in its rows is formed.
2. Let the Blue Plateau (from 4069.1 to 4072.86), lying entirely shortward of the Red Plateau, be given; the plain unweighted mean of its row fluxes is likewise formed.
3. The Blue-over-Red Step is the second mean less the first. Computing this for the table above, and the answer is 0.3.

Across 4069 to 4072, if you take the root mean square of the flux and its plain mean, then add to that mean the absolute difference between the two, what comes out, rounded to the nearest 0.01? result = 2.58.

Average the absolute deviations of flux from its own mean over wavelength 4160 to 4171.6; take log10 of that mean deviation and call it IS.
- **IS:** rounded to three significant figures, -1.19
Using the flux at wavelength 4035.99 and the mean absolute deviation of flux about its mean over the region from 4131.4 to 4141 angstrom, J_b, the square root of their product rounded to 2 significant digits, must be 0.51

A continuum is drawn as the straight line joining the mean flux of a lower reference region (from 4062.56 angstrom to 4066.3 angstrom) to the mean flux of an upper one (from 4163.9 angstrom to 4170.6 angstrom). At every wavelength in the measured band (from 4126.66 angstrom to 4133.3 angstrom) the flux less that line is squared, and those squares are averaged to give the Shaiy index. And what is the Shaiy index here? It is 0.034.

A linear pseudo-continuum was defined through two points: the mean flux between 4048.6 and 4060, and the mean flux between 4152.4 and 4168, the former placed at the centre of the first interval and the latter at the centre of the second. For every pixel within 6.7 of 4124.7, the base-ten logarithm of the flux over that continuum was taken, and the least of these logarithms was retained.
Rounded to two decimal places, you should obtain -0.02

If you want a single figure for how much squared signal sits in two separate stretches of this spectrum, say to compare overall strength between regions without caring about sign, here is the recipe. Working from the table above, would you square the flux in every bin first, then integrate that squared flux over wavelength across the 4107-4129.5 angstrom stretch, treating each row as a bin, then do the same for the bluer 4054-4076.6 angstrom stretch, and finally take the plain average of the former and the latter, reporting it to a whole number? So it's 131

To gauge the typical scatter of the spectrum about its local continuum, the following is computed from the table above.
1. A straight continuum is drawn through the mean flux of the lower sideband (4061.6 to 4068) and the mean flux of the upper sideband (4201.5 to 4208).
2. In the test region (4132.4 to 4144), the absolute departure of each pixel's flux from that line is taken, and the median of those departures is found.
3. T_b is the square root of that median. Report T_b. 0.32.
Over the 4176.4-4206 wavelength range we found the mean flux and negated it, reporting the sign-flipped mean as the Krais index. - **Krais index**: -2.33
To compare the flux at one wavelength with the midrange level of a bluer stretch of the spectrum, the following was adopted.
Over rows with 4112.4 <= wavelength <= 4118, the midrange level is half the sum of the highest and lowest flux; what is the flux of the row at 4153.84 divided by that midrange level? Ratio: 0.91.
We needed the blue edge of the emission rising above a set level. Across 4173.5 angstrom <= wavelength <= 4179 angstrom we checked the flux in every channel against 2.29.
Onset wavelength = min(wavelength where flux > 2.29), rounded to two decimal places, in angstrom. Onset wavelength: 4177.82 angstrom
